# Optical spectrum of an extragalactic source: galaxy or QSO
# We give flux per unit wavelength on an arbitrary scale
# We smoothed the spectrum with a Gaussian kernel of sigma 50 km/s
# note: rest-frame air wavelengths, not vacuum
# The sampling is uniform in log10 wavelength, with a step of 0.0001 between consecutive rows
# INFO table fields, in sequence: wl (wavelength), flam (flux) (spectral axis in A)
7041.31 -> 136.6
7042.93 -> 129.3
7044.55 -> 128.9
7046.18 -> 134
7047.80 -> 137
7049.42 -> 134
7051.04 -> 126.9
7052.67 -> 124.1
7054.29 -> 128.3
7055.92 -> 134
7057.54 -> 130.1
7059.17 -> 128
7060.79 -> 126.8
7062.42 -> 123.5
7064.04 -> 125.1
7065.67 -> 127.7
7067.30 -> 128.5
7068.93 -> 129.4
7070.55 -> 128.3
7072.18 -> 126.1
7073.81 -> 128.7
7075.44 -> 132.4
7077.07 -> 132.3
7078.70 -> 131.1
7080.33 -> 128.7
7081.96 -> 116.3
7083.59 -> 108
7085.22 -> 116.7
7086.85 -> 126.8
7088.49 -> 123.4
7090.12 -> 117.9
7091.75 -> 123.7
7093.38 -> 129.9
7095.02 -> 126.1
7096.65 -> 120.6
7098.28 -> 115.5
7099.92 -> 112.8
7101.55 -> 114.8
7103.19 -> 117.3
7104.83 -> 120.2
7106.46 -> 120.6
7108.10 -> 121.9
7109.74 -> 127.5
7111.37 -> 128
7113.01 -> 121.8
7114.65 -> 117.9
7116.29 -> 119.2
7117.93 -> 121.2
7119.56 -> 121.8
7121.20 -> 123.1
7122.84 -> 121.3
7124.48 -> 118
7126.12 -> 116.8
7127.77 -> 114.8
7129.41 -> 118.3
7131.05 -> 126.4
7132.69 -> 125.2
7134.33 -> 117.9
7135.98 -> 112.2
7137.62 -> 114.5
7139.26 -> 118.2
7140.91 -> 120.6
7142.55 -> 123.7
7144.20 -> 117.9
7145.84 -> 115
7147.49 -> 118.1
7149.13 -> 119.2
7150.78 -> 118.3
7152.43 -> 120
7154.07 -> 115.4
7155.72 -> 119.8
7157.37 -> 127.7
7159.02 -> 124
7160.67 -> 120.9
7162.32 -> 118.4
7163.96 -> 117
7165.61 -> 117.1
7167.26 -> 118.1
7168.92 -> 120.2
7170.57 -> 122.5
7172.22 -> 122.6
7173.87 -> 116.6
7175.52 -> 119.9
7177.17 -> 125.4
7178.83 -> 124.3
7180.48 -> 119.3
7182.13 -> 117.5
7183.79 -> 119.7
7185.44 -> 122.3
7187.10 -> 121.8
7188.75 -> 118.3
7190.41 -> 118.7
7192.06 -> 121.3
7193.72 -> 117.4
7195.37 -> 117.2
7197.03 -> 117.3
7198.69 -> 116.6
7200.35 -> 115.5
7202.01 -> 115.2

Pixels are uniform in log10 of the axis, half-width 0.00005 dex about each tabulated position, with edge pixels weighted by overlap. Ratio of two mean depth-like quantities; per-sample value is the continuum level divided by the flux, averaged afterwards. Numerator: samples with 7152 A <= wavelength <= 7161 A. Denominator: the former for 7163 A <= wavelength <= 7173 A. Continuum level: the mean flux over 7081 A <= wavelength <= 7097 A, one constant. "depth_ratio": 0.99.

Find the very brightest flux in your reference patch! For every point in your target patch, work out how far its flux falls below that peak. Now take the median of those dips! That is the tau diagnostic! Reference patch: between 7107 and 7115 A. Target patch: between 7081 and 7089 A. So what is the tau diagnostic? 11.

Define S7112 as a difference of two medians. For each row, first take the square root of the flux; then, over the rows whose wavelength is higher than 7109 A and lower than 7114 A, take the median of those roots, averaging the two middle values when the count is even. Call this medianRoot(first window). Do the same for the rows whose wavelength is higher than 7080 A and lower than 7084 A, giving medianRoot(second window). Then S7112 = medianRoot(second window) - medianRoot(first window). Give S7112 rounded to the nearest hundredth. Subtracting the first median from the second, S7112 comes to -0.51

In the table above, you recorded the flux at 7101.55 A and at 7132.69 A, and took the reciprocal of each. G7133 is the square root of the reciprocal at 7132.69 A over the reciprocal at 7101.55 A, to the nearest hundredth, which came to 0.96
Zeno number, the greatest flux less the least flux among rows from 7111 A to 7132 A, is 13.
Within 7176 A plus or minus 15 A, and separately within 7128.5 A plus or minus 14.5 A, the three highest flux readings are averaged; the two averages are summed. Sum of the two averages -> 249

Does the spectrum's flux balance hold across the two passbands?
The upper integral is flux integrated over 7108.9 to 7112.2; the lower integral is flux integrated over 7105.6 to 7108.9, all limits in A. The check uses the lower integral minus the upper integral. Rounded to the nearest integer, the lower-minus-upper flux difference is -21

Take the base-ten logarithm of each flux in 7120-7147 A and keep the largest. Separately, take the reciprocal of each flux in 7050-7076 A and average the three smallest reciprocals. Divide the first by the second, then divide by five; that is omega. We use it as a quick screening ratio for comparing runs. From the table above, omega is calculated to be 55.5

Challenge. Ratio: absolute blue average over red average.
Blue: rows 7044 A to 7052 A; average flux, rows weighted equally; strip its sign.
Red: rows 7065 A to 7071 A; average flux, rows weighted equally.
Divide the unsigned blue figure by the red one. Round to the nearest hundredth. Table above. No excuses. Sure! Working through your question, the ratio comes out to 1.03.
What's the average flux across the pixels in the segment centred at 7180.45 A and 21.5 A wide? 121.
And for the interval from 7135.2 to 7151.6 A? 118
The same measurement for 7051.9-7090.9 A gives 126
